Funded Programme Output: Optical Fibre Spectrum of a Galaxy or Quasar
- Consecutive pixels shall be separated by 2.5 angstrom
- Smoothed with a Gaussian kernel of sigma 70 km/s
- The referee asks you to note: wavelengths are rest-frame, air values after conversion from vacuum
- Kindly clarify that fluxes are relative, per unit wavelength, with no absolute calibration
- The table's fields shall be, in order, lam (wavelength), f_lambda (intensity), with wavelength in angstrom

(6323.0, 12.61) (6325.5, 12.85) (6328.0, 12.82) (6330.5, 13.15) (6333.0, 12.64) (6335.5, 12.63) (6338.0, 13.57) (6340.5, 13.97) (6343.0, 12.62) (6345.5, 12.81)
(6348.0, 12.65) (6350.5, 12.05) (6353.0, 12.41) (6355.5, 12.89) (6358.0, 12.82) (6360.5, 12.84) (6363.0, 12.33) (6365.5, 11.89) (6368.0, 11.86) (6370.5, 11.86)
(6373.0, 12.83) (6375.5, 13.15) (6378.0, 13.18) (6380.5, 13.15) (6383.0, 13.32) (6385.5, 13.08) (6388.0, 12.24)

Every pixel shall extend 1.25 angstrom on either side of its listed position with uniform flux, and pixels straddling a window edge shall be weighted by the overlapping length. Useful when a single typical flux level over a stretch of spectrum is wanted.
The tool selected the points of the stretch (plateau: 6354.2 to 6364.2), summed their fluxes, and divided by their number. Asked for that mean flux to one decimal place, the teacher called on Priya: 12.7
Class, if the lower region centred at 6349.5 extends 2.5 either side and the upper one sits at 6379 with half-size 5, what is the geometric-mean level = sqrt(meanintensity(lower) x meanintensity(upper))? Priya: 12.8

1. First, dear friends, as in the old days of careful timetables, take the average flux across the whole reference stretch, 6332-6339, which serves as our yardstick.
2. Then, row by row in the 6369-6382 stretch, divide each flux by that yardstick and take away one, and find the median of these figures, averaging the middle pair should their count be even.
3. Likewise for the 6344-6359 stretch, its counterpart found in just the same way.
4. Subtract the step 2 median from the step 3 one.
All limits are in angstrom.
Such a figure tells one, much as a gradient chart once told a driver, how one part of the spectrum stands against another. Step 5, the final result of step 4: -0.032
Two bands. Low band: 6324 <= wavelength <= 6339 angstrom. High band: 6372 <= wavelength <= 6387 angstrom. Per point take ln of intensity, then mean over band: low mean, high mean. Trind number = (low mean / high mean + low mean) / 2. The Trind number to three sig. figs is 1.78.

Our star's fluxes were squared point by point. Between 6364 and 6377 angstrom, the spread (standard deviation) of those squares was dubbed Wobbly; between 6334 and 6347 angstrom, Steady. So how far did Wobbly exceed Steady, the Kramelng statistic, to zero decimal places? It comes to -1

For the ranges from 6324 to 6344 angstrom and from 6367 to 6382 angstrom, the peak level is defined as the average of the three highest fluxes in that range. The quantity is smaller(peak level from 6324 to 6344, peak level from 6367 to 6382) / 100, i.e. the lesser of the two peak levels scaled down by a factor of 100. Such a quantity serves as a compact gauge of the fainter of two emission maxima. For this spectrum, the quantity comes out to 0.132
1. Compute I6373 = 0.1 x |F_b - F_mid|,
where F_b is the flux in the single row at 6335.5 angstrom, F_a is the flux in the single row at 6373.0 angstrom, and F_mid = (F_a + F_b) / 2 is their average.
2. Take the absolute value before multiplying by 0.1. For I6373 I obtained 0.010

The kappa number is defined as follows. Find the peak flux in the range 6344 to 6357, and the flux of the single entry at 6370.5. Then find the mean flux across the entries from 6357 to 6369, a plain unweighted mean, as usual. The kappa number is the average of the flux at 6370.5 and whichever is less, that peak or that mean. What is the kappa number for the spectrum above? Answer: 12.1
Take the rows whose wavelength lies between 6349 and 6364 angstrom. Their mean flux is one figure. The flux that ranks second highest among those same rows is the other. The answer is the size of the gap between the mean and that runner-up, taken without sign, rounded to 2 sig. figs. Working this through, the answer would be 0.28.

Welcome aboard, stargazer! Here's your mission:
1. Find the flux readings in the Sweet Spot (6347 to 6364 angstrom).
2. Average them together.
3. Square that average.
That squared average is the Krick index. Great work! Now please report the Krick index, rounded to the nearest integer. 158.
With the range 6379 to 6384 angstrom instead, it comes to 175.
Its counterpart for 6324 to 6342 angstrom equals 171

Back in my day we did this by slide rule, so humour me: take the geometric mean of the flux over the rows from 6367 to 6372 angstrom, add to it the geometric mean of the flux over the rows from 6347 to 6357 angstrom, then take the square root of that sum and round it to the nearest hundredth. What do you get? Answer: 4.94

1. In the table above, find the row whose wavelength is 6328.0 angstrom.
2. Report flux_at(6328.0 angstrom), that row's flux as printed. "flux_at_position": 12.82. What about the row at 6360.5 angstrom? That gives 12.84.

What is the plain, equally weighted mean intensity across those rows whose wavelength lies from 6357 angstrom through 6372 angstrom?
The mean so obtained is 12.3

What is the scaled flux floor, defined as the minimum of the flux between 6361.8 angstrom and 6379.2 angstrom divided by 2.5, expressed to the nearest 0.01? 4.74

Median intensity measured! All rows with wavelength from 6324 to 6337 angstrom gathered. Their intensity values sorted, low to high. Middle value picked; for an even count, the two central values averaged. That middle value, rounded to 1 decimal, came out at 12.8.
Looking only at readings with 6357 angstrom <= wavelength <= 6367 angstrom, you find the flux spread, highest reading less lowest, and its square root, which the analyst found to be 0.97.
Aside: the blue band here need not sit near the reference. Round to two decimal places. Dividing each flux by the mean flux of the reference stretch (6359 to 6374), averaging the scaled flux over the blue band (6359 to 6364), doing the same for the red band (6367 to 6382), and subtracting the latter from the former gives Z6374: -0.01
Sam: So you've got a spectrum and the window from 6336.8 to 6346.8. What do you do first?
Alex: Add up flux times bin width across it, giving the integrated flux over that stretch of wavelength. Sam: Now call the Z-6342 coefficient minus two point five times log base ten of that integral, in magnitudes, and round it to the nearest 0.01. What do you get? -5.30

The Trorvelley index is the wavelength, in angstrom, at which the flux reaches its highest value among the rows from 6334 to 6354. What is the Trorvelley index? 6340.5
